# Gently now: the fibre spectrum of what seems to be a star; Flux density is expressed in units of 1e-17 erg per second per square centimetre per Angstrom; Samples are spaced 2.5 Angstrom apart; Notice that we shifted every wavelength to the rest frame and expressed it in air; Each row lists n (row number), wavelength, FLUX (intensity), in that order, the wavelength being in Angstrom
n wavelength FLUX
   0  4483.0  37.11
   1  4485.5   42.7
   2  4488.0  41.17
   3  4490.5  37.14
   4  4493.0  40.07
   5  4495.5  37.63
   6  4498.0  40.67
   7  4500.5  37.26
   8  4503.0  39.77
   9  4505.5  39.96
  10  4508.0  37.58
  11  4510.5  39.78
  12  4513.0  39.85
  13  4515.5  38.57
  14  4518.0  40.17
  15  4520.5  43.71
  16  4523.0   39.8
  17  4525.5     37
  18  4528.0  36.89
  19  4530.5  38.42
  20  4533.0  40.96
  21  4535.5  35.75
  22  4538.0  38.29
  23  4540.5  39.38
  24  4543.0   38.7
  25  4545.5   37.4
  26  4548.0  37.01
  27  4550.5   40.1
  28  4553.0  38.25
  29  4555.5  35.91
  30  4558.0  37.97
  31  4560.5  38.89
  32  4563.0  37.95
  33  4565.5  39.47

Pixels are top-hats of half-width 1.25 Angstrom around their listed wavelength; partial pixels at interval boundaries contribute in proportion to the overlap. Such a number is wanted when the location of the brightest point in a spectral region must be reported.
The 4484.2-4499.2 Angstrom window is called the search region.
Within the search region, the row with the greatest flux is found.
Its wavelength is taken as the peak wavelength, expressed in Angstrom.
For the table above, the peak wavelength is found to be 4485.5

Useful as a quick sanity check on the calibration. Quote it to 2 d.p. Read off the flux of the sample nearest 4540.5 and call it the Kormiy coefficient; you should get 39.38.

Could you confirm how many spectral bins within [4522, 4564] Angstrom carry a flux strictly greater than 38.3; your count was 7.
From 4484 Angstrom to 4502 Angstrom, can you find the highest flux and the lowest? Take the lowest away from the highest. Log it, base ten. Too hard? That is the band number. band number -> 0.75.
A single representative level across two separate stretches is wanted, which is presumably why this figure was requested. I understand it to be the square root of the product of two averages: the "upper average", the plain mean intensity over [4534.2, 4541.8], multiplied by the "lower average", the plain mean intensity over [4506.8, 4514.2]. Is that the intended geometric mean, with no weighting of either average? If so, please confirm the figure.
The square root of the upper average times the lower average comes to 38.4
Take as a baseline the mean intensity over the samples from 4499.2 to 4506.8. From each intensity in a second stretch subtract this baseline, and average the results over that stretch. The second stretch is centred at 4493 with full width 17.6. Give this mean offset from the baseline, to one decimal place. 0.5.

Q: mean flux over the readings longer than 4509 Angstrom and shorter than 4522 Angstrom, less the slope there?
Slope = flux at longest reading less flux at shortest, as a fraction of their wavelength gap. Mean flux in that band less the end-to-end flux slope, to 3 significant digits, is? 40.0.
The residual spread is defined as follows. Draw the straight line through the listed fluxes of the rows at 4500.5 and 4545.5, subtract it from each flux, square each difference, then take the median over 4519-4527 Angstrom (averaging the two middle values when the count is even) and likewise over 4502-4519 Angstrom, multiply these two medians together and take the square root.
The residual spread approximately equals 6.2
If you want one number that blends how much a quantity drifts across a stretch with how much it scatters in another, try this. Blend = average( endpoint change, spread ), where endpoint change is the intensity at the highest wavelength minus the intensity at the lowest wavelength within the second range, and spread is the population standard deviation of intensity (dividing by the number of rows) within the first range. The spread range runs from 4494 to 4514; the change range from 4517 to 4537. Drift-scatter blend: -1.6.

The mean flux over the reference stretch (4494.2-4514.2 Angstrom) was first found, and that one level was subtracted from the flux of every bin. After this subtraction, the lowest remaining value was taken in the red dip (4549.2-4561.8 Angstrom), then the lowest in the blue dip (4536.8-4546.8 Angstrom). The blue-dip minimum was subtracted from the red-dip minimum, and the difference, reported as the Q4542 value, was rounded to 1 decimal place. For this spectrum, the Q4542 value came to -1.5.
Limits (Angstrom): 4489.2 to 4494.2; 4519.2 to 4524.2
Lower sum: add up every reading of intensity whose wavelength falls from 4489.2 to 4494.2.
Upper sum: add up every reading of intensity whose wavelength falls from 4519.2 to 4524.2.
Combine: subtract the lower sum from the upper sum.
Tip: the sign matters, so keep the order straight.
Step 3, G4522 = 6.3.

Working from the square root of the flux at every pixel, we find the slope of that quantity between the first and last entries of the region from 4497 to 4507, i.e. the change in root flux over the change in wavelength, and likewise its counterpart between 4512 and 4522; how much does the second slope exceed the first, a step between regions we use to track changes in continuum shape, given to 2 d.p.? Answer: 0.05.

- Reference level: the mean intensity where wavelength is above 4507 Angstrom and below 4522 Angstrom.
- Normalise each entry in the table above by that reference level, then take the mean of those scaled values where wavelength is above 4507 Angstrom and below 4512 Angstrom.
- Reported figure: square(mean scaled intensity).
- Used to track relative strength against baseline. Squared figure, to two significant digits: 0.94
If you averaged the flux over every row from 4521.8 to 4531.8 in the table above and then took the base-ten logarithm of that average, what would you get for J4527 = 1.58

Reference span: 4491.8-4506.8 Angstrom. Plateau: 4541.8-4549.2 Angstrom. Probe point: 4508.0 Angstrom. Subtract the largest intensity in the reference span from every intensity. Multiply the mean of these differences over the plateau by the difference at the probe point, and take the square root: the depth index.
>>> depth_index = 3.0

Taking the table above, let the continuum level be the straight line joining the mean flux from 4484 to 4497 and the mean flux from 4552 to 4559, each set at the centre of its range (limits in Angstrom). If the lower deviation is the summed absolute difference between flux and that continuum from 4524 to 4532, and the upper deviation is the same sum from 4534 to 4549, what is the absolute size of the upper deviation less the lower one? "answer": 3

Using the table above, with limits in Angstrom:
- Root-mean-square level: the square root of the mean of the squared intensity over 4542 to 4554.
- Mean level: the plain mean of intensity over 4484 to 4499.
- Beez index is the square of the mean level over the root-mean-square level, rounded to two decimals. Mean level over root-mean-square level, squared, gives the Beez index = 1.08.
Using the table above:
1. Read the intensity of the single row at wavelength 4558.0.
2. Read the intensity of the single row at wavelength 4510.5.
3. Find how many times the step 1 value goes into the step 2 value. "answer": 1.05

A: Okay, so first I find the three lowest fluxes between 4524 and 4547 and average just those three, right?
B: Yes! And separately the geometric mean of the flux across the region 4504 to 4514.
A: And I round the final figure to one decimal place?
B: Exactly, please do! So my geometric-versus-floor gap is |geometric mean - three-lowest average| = 2.7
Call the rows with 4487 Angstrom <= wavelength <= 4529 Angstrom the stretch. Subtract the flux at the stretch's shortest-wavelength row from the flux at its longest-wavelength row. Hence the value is -4.3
